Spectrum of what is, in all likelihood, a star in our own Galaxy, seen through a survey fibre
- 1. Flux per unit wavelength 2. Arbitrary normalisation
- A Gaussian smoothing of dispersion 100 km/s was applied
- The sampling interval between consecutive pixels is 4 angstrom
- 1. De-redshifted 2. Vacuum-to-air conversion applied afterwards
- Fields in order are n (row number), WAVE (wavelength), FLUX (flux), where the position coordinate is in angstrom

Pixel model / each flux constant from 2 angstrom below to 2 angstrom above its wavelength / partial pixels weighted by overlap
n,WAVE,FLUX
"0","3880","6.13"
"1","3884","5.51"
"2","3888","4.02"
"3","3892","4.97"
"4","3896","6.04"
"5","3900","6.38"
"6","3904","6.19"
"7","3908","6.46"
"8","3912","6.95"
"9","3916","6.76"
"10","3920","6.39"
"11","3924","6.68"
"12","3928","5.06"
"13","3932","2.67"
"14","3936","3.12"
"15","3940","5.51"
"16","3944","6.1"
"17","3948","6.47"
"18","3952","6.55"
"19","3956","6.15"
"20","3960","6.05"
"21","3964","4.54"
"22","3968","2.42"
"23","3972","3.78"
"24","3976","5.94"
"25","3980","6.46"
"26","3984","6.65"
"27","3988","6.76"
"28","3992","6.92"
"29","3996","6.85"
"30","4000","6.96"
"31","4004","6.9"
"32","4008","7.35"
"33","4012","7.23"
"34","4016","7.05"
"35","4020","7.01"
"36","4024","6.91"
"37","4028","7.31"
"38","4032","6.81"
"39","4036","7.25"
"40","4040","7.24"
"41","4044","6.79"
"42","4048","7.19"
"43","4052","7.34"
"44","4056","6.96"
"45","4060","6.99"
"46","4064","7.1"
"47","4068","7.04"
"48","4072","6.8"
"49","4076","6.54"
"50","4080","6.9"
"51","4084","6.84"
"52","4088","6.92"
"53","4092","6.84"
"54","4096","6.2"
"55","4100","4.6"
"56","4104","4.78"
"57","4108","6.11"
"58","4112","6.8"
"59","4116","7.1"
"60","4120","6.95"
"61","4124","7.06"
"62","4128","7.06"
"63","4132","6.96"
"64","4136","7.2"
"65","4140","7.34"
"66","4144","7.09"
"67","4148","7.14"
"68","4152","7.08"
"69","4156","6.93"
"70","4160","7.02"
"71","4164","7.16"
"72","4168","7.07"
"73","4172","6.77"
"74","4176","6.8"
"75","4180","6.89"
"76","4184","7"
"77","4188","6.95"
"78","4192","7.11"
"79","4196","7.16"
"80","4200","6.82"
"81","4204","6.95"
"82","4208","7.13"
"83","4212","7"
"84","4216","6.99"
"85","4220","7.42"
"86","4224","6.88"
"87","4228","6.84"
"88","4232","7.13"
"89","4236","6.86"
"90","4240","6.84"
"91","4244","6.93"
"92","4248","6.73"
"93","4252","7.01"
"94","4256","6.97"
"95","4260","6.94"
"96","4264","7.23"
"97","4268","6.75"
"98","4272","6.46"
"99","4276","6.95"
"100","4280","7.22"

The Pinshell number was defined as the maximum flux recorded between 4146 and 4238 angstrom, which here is 7.42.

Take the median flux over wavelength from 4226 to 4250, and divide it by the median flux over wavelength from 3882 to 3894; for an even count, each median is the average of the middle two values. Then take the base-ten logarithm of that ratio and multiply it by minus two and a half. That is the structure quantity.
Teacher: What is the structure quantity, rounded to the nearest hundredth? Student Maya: -0.35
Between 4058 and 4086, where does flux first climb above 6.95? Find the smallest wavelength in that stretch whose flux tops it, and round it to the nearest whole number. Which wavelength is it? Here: 4060 angstrom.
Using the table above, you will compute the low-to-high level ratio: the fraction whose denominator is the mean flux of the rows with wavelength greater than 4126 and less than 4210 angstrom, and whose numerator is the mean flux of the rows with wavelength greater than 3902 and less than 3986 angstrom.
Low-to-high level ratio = 0.79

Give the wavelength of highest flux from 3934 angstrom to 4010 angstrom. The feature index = 4008 angstrom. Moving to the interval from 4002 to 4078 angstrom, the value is 4008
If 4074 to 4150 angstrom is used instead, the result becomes 4140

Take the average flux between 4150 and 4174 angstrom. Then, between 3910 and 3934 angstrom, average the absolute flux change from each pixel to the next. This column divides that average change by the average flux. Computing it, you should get 0.14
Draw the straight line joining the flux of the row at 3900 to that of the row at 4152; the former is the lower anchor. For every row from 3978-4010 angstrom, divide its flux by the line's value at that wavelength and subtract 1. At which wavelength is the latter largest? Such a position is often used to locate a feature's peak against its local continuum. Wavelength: 4008 angstrom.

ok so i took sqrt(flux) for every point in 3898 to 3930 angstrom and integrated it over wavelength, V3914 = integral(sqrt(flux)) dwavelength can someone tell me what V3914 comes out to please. 80.6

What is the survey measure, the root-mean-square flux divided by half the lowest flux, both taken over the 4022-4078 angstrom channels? 2.1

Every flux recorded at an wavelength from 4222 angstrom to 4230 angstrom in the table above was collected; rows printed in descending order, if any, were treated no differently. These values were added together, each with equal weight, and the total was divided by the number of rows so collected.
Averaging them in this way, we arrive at 6.86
